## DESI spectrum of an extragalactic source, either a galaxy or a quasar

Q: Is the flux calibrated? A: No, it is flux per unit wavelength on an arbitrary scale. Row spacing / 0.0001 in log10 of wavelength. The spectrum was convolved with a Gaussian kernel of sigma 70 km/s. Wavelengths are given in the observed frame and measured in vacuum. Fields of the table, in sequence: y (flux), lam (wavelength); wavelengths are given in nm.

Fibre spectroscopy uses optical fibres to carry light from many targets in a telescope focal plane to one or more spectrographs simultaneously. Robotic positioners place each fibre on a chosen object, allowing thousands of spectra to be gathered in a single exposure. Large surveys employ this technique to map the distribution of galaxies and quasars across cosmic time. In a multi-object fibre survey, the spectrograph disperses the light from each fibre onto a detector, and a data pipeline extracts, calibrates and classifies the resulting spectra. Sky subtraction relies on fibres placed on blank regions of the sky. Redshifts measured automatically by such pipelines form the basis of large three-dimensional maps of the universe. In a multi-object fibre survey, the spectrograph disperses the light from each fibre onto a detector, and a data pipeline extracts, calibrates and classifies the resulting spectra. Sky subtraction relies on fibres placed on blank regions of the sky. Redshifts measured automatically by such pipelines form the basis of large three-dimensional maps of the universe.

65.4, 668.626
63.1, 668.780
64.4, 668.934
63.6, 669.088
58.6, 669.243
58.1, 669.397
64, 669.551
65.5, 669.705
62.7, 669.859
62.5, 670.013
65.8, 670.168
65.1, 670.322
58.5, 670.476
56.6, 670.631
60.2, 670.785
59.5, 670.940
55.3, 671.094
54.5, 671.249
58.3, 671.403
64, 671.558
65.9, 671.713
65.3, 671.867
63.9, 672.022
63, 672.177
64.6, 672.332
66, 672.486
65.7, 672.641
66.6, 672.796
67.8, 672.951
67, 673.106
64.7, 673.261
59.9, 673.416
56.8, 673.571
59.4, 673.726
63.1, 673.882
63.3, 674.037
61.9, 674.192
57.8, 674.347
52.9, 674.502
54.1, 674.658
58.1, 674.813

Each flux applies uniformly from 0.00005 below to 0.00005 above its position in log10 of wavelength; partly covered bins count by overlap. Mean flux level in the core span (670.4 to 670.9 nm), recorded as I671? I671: 58.4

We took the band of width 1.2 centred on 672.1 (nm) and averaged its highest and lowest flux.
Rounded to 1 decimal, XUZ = 64.5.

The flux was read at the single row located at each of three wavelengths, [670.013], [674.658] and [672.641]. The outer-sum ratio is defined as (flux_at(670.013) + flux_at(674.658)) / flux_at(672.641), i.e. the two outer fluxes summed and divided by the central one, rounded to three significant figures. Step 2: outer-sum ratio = 1.77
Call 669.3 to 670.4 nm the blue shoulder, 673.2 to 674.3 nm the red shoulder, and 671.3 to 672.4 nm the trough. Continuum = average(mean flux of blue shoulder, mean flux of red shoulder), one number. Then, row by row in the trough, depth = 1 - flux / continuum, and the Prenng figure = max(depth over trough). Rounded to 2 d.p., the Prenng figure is 0.06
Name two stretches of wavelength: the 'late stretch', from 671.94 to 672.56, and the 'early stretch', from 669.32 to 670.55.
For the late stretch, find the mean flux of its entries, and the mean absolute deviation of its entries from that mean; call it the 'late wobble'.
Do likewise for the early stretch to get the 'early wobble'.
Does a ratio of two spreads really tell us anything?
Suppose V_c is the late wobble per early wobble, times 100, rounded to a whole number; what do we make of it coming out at 40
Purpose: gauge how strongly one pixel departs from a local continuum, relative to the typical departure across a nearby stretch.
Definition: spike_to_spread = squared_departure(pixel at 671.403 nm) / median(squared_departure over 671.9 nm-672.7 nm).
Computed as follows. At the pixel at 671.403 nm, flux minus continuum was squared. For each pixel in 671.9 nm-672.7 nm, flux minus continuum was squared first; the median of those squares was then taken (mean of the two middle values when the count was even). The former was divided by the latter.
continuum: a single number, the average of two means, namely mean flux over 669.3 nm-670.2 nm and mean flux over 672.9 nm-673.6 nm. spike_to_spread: 12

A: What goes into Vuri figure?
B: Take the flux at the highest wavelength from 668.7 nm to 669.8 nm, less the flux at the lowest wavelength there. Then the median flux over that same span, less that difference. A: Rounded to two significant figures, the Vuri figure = 61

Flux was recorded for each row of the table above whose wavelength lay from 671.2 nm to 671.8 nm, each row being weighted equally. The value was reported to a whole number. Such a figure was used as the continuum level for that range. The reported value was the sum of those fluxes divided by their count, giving 61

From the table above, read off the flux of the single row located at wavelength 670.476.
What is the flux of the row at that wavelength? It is 58.5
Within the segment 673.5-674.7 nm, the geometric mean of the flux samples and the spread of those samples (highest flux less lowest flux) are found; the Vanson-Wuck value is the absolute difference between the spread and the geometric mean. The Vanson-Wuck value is 48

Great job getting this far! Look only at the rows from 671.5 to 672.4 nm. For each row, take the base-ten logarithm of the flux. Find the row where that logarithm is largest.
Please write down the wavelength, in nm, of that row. 671.713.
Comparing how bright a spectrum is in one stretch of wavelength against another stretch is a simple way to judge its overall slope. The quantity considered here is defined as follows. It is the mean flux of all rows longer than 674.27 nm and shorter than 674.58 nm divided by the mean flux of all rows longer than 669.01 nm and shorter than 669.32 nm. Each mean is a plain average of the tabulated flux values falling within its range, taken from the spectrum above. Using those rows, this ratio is 0.91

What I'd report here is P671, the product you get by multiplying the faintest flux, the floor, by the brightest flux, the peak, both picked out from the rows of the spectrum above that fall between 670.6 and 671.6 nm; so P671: 3488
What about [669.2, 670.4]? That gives 3823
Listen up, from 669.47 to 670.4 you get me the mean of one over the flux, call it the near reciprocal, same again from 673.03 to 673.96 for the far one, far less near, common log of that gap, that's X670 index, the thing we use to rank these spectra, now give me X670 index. -3.2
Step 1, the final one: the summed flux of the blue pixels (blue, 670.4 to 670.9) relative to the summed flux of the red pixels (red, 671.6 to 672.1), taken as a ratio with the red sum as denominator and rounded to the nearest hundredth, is 0.90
